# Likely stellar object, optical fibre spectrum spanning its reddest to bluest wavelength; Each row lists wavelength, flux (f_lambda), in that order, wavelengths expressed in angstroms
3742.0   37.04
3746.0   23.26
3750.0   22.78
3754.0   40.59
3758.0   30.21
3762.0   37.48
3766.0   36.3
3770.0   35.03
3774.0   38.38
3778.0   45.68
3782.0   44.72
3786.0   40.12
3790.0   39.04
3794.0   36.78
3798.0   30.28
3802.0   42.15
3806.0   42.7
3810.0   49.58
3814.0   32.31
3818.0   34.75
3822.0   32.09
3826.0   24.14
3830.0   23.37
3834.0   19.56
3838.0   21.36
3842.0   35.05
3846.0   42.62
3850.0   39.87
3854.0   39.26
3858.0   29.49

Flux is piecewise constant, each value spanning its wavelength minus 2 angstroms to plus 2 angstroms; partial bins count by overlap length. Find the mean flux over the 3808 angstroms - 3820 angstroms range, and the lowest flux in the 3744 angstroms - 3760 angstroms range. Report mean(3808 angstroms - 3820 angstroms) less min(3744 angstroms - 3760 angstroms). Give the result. 16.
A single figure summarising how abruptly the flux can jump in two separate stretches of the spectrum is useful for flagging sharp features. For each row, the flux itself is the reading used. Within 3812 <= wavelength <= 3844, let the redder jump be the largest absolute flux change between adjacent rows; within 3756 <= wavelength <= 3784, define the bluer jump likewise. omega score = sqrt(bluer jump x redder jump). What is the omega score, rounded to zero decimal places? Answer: 10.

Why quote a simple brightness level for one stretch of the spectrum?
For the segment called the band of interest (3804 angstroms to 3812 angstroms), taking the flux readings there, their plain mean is 46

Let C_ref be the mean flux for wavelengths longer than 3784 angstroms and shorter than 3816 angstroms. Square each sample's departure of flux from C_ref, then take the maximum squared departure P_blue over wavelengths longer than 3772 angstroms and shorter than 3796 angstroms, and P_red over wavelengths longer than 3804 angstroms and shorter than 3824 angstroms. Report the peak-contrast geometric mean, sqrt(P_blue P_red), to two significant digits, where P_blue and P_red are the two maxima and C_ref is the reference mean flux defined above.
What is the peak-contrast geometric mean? 69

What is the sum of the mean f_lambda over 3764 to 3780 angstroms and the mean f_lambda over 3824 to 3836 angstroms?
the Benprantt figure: 61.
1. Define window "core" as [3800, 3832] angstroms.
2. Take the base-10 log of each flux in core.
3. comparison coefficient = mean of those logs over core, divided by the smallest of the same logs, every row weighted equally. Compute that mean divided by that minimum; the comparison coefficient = 1.12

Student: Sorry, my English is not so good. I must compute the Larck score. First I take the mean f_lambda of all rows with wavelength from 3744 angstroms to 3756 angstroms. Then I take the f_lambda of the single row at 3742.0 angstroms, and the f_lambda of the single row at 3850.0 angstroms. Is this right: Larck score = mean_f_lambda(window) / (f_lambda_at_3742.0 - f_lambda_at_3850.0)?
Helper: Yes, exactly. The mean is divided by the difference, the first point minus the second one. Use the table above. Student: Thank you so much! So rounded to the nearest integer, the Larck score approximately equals -10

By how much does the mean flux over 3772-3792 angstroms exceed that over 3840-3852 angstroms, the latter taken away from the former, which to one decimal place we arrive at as 2.4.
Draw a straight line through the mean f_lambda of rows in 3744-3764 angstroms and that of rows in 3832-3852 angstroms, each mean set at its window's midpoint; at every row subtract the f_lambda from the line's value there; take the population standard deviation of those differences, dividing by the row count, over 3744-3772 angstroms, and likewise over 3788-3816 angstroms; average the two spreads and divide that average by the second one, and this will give 1.03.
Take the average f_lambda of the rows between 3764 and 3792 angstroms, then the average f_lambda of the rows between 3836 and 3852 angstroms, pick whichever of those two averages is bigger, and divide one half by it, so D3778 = 0.0125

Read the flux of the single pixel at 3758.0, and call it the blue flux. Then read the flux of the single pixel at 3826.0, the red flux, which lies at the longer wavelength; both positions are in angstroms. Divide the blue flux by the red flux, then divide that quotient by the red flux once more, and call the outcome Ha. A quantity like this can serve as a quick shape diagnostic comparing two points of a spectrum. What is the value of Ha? 0.052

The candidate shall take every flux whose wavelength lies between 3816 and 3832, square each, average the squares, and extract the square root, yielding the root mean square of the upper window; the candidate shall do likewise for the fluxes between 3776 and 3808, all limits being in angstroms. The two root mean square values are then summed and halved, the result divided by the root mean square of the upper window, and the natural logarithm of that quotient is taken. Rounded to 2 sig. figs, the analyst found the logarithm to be 0.18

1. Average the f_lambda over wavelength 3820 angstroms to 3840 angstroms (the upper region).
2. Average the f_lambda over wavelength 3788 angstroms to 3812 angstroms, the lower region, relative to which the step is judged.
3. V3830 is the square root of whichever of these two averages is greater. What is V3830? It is 6.3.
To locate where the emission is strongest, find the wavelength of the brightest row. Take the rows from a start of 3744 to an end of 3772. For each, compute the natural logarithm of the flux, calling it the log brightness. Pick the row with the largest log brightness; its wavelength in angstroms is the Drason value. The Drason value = 3754.0 angstroms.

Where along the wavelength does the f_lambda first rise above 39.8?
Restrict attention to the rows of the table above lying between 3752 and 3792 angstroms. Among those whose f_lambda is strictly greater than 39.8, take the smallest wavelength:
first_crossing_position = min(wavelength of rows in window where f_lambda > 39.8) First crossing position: 3754.0 angstroms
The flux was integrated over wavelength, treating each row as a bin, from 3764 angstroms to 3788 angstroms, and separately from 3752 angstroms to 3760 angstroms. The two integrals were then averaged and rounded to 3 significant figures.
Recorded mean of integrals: 622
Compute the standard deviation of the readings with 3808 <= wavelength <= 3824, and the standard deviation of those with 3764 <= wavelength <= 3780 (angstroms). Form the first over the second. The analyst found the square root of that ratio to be 1.3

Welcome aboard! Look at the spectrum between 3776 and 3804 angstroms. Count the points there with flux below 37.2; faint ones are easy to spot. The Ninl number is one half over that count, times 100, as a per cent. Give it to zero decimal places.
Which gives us 25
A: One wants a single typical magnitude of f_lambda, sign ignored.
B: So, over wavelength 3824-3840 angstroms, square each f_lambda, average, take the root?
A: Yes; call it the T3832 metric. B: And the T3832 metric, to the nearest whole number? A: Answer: 22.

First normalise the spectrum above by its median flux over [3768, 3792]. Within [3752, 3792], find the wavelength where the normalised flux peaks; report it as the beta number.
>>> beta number 3778.0 angstroms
